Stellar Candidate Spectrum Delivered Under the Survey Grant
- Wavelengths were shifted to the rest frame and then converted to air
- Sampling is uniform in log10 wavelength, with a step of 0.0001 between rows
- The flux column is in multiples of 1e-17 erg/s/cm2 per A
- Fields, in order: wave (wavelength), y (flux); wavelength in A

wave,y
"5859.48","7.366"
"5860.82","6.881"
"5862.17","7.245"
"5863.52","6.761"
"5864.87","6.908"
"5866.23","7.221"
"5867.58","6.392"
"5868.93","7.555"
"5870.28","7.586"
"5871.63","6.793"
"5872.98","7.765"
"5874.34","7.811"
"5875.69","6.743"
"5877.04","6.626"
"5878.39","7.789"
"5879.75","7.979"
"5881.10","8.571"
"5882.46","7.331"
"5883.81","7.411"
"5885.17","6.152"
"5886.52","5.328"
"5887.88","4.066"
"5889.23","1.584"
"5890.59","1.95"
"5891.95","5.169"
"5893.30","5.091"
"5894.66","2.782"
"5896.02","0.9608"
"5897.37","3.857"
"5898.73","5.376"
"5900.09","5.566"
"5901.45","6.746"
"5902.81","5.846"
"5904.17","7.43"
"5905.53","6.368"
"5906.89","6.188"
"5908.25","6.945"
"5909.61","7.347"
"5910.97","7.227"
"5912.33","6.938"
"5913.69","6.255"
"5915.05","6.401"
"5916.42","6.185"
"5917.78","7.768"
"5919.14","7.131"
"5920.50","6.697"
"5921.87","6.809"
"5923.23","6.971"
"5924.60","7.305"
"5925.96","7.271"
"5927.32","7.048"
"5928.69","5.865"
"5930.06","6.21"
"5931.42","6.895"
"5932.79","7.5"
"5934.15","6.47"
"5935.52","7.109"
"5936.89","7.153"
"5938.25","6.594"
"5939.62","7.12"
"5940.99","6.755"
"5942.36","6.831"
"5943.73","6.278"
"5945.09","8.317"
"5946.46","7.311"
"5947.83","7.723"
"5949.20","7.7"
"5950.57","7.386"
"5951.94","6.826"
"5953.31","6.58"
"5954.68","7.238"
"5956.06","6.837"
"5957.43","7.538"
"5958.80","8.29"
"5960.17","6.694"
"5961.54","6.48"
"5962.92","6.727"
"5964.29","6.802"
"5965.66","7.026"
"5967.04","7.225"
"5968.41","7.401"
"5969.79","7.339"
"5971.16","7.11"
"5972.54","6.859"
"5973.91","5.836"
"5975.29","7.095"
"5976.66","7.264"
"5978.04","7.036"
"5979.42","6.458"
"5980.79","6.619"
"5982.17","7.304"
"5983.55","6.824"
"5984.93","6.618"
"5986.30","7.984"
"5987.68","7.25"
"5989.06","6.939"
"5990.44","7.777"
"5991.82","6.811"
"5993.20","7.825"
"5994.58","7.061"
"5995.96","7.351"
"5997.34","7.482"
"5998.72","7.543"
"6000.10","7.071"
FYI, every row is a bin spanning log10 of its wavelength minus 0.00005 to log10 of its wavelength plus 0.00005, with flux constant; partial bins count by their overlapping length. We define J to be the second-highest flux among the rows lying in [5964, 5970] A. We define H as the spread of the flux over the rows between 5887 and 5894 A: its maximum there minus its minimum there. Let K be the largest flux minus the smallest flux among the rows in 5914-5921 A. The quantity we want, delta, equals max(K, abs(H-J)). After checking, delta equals 3.8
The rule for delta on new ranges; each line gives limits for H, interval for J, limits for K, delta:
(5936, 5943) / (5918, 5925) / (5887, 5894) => 6.6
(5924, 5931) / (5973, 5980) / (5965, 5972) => 5.7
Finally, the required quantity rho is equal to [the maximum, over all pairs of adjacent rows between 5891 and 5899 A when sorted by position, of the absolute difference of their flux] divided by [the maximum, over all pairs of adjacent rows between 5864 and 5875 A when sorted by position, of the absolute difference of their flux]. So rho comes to 2.5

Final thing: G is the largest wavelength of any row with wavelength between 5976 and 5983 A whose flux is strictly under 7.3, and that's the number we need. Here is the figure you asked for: 5980.79 A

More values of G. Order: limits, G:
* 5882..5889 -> 5887.88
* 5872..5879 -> 5877.04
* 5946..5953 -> 5951.94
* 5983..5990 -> 5989.06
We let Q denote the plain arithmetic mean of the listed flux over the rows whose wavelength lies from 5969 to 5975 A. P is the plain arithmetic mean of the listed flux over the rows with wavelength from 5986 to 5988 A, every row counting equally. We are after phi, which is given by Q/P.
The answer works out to 0.89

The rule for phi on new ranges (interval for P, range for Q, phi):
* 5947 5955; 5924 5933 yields 0.95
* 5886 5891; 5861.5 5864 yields 2.17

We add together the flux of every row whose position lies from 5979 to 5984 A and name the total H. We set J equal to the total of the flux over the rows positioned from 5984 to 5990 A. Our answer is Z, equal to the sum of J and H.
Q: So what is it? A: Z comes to 56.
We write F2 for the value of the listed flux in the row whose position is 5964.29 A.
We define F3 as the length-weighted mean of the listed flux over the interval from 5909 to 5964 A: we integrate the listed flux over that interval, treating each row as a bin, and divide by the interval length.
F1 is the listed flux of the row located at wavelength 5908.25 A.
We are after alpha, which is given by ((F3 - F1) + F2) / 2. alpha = 3.4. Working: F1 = 6.945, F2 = 6.802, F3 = 6.99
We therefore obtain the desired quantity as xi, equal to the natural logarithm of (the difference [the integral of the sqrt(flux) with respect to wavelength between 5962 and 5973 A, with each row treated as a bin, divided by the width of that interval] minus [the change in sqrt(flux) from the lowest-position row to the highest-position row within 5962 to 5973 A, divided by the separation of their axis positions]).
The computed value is 0.97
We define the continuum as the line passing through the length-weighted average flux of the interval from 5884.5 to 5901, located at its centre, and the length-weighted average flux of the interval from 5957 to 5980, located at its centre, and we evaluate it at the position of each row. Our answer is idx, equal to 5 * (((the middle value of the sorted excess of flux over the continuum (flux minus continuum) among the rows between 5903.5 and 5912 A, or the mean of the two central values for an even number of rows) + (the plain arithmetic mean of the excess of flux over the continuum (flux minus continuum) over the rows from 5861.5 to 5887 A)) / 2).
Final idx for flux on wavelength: 16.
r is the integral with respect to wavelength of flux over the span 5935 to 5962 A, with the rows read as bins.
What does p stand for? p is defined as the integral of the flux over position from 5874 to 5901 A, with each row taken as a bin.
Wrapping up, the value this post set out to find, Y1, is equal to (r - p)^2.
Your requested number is 2251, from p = 145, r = 193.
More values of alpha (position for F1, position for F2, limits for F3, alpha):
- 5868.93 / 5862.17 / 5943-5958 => 3.5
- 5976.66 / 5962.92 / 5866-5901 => 2.6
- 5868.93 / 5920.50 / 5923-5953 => 3.1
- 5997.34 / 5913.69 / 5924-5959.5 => 2.9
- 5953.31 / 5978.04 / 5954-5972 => 3.8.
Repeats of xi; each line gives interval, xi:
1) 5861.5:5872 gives 0.98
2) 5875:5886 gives 1.00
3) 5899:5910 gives 0.92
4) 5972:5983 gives 0.96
